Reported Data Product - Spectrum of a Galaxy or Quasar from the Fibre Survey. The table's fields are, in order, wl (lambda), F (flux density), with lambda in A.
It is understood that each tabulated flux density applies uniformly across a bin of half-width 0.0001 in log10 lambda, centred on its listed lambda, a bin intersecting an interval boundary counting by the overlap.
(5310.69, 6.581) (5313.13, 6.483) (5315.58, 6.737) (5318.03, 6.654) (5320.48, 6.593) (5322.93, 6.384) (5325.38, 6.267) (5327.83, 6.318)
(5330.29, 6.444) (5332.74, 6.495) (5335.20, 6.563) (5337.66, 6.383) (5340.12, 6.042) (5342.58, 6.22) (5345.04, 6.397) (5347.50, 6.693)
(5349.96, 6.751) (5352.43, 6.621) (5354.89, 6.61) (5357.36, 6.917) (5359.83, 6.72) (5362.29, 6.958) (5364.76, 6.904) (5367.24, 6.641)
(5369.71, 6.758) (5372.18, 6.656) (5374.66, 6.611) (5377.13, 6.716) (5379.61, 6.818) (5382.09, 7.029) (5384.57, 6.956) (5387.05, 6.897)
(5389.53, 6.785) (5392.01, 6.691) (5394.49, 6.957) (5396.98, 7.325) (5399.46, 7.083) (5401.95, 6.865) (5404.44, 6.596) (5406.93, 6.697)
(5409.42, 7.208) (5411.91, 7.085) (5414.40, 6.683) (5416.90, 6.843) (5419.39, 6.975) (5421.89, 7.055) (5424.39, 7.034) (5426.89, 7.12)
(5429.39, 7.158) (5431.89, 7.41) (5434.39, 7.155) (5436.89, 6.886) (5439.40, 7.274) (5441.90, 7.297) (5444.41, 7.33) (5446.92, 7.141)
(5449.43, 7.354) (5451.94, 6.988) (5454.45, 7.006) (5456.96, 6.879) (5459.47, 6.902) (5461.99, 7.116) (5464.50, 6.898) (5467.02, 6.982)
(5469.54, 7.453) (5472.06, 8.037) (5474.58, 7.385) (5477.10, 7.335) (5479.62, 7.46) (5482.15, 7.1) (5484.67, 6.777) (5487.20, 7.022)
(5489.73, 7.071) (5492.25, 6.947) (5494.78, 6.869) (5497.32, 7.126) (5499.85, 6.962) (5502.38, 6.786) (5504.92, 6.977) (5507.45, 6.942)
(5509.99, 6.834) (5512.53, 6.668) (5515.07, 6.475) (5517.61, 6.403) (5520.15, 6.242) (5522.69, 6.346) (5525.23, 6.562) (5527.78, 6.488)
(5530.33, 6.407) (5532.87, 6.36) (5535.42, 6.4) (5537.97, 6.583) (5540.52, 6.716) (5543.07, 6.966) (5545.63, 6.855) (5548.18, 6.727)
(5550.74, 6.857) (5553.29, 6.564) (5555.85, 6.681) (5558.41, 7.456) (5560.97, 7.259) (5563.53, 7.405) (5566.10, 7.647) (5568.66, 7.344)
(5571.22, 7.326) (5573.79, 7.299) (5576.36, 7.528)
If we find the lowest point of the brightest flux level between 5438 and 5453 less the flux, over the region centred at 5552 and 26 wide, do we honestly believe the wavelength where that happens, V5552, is 5558.41 A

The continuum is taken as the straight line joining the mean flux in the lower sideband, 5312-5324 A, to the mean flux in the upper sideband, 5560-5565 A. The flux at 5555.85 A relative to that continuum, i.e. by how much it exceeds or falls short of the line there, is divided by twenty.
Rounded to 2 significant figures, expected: -0.032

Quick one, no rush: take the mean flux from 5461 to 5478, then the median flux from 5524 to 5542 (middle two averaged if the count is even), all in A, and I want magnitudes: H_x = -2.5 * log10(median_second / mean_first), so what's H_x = 0.13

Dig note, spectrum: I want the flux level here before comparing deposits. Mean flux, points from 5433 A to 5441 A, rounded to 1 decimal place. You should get 7.1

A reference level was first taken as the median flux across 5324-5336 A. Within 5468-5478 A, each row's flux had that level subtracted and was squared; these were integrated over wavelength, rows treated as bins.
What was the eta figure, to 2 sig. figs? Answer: 13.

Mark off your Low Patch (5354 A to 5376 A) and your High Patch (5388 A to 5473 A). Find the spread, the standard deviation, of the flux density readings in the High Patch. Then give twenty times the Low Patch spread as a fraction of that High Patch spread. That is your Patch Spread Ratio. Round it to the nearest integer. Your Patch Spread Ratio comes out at 10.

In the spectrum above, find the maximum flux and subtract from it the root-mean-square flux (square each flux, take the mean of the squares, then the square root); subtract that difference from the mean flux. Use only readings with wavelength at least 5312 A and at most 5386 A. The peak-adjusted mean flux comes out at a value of 6.20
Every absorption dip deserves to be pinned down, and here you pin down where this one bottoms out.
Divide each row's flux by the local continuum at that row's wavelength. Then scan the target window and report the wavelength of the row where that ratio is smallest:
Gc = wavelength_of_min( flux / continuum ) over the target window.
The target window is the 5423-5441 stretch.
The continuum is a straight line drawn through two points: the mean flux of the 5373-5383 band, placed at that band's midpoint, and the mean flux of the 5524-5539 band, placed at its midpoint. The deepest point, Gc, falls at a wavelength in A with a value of 5436.89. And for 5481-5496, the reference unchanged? 5484.67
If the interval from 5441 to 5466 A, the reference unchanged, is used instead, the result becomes 5456.96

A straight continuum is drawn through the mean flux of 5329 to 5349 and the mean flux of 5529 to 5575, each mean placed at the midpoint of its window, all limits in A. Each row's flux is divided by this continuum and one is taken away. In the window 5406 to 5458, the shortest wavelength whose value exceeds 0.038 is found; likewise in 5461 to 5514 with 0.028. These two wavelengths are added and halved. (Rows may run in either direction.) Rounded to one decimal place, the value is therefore 5435.7 A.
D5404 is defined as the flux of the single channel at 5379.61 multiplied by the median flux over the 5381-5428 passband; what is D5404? 47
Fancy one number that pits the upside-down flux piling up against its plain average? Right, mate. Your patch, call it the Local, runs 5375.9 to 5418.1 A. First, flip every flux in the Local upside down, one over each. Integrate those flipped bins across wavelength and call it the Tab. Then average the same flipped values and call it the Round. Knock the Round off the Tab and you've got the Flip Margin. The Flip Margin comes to 6.0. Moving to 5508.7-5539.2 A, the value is 4.6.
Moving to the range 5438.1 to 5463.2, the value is 3.4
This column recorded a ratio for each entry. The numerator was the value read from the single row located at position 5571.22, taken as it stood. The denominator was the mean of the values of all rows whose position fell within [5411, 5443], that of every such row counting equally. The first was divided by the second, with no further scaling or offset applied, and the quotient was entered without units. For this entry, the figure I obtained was 1.04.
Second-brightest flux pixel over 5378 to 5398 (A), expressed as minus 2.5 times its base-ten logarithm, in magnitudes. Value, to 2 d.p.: -2.12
